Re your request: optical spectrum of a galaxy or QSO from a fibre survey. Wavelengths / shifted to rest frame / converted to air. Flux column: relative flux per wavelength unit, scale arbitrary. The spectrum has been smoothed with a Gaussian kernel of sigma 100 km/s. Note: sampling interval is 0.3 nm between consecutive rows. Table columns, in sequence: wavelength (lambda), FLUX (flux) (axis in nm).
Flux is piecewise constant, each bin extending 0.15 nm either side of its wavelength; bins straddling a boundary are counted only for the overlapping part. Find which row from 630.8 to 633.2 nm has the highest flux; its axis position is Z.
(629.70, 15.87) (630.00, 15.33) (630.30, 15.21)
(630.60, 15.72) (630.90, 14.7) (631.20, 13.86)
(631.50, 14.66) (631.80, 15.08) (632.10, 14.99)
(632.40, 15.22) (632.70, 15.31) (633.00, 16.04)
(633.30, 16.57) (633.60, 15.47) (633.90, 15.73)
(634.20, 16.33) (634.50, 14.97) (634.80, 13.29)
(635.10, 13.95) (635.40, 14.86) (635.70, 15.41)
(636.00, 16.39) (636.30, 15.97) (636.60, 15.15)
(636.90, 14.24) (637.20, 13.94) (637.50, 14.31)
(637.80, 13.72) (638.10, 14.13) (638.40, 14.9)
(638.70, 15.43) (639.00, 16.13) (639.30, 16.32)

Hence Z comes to 633.00 nm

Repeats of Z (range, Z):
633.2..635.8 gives 633.30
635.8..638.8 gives 636.00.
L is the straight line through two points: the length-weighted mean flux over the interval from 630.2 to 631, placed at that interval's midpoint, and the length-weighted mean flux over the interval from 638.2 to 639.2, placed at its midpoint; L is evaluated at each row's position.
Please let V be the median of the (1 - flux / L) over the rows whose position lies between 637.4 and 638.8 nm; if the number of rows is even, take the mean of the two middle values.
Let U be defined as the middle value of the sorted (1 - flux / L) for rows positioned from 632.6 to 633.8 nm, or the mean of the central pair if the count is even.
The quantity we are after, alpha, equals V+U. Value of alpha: 0.04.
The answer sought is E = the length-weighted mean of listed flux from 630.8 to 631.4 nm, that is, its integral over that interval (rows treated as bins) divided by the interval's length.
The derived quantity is 14.3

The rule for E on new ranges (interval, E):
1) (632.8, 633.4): 16.2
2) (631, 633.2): 15.1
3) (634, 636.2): 15.1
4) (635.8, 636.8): 15.7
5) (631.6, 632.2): 15.0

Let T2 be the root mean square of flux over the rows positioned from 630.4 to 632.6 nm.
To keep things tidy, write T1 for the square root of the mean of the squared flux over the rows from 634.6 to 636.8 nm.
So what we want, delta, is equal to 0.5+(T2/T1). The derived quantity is 1.49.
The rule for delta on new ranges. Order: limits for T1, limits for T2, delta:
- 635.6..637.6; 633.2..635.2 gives 1.51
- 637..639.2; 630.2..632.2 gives 1.52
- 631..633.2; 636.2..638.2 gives 1.47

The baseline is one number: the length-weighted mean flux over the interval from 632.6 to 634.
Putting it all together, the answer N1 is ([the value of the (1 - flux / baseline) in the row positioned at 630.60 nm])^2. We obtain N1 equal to 0.0001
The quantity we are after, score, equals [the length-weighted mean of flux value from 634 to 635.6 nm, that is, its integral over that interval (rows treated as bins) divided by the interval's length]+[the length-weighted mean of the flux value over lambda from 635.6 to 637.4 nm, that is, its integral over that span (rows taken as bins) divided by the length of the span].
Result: 29.9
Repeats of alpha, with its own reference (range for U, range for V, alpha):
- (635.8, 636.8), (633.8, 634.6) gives -0.06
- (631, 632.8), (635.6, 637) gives 0.01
